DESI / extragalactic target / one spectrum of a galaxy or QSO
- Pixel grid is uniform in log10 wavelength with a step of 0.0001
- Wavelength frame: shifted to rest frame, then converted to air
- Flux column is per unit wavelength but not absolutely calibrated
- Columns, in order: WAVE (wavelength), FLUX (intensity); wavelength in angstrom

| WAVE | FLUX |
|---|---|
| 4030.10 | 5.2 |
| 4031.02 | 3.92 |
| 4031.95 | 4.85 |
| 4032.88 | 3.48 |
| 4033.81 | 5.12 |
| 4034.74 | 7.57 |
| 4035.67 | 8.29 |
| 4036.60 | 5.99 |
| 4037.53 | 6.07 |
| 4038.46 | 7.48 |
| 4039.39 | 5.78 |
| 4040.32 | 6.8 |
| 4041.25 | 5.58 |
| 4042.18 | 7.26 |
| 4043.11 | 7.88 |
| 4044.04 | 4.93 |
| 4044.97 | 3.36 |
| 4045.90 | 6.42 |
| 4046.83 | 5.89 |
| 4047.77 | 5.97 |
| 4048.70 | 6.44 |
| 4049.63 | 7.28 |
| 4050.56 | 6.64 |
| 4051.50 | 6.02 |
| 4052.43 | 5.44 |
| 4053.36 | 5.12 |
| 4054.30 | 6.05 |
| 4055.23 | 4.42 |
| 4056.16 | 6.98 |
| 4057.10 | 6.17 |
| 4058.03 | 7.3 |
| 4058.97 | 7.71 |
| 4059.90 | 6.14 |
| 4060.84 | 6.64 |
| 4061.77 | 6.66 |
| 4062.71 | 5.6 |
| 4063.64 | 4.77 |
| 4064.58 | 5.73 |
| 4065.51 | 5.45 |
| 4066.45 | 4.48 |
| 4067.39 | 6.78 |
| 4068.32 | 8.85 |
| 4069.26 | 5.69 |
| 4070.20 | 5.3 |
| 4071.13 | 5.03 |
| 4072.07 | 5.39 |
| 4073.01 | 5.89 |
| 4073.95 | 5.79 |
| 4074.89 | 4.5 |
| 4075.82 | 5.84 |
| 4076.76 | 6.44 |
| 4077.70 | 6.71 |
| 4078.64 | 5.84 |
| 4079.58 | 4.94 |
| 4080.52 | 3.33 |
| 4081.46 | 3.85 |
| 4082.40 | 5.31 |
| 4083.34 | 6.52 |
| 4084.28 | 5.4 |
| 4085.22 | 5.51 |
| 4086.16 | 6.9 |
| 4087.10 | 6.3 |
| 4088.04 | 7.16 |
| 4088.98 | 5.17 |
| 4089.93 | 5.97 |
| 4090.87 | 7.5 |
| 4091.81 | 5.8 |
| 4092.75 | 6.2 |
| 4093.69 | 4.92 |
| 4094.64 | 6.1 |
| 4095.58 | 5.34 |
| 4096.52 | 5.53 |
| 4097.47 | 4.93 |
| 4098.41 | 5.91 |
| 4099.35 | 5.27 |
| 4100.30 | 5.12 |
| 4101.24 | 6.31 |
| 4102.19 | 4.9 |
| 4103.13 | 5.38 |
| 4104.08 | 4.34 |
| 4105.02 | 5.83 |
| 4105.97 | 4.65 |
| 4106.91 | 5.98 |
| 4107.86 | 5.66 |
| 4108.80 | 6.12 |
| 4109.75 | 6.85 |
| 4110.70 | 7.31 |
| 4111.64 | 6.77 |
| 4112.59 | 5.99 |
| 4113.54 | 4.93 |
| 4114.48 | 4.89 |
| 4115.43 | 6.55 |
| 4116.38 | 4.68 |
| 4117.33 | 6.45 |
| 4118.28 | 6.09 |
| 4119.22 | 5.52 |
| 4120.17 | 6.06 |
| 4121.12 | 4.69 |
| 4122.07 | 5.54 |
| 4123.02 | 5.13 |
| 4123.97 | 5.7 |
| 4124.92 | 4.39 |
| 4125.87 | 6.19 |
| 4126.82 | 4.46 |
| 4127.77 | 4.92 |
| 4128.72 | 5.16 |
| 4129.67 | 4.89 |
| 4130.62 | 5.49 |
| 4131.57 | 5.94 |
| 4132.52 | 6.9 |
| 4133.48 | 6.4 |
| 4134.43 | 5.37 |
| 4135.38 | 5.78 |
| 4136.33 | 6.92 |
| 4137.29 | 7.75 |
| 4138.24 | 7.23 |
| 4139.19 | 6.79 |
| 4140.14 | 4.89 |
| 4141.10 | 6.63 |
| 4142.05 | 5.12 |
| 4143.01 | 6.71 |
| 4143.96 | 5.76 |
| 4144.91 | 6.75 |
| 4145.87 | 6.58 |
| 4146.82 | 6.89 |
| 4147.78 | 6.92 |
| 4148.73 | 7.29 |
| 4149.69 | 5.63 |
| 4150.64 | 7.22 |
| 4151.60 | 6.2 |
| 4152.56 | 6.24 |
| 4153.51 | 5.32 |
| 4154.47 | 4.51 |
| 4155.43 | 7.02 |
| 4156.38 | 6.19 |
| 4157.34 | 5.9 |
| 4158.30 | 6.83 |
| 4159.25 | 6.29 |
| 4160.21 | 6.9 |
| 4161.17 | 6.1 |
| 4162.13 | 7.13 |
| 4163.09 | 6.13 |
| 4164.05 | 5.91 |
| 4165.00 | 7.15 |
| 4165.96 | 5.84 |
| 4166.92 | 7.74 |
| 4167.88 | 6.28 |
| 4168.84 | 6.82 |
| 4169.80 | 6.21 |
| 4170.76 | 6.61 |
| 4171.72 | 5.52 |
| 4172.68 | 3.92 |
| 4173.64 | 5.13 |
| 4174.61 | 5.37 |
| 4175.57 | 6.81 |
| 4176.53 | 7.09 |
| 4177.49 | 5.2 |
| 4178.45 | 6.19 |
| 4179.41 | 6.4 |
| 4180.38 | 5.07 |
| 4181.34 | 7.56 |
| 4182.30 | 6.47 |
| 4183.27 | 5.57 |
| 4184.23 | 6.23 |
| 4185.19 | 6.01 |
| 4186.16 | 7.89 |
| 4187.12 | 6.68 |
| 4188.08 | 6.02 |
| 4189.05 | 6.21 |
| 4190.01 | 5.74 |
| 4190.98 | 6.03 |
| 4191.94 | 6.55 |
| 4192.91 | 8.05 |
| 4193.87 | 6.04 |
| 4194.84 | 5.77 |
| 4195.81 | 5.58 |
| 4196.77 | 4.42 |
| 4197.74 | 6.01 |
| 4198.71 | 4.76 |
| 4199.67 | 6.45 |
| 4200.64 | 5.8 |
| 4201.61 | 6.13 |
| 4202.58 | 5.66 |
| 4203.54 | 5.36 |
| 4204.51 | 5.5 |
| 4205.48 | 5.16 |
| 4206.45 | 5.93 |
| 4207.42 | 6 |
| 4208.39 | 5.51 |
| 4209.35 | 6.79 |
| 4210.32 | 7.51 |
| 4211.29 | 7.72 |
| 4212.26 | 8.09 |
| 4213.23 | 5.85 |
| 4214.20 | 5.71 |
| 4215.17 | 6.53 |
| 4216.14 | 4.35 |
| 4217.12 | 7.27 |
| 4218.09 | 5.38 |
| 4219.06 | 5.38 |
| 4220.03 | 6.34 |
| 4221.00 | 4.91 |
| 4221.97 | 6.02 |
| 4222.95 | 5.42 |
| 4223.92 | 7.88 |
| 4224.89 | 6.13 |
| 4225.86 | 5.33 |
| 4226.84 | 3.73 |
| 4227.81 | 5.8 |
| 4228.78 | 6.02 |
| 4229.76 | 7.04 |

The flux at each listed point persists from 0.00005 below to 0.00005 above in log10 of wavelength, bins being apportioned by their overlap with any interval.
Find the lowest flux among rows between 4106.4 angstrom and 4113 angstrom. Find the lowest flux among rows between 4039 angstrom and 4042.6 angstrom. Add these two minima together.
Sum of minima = 11.2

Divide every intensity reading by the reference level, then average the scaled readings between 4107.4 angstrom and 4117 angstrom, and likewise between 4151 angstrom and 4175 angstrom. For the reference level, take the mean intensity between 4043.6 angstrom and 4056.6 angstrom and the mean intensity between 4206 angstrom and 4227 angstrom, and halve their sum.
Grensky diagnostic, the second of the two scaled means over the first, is 1.026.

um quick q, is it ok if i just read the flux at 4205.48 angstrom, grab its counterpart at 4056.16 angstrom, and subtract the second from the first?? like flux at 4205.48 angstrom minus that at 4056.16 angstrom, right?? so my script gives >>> -1.8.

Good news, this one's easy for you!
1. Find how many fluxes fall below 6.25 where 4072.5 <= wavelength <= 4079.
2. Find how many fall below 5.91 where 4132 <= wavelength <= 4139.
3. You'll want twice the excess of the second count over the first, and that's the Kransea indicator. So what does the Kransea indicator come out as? -6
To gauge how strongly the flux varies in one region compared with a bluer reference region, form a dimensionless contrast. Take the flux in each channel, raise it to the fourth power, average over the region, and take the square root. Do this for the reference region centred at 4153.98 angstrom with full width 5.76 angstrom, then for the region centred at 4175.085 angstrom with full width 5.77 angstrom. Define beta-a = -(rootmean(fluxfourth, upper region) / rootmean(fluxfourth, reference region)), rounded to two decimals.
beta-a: -0.94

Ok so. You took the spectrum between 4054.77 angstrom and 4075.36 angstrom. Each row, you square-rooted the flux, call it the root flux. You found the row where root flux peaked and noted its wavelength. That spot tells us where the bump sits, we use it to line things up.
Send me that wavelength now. 4068.32 angstrom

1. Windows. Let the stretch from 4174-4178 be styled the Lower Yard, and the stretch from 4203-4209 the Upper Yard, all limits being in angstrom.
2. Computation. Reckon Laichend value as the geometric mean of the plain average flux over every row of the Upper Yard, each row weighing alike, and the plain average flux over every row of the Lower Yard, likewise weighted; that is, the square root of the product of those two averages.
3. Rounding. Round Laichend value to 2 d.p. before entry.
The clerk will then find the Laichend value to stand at 5.84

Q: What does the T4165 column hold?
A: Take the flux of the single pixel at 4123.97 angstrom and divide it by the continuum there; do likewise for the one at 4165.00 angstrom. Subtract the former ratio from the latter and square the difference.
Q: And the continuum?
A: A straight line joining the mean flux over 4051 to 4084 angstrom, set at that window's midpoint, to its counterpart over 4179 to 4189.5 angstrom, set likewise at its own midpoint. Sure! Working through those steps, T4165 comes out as 0.04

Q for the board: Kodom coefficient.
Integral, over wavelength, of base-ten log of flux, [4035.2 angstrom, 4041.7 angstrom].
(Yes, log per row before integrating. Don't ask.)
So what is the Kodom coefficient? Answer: 5.3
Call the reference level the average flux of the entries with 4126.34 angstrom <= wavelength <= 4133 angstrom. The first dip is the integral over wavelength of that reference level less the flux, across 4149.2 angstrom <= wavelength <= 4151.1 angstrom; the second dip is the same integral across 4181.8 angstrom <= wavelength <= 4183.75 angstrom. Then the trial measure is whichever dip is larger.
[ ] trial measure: -1.2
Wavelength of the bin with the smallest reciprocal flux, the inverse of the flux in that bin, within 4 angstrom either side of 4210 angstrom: 4212.26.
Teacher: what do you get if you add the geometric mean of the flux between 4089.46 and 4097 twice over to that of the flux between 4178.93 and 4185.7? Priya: 17.9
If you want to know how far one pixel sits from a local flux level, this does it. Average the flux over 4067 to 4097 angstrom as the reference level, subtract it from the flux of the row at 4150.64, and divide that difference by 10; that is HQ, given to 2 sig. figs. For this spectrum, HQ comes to 0.14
